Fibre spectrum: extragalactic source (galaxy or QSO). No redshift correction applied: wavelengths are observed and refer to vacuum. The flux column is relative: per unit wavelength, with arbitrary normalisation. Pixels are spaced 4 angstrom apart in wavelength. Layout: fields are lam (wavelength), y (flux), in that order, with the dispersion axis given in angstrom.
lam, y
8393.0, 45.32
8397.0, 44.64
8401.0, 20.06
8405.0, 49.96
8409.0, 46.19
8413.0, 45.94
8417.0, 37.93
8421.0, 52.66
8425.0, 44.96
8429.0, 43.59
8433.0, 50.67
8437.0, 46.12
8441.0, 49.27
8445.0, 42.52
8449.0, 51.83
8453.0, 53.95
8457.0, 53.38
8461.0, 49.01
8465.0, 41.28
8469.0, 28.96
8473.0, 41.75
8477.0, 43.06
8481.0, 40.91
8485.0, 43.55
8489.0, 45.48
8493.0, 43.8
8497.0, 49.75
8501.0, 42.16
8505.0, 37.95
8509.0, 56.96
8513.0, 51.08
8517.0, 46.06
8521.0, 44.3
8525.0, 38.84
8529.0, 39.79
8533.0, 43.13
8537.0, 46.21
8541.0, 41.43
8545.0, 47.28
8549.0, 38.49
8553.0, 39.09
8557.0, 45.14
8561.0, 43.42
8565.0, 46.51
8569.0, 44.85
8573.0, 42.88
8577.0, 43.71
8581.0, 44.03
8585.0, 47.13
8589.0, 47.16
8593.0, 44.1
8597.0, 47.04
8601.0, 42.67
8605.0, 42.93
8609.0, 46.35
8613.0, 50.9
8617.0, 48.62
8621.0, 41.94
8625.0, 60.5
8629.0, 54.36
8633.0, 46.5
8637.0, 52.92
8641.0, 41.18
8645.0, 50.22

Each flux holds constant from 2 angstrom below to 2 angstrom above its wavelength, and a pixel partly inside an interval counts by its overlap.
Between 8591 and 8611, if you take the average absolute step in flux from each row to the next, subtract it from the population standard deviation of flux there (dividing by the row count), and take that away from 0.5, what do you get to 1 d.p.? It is 1.5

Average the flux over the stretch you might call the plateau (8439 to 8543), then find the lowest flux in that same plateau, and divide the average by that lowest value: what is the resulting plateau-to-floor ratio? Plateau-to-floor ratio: 1.55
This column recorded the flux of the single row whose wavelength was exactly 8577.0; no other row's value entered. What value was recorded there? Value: 43.71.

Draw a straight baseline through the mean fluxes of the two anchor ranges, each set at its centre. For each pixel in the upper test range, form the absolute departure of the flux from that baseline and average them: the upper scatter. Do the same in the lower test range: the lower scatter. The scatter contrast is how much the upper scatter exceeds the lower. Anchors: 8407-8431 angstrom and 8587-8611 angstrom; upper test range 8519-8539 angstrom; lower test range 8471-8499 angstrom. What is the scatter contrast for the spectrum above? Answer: 0.6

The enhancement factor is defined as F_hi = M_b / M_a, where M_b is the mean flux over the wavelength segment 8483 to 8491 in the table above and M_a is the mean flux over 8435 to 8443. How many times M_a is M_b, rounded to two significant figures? 0.93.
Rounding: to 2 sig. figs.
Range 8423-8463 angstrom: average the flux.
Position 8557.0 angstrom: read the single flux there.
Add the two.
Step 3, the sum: 94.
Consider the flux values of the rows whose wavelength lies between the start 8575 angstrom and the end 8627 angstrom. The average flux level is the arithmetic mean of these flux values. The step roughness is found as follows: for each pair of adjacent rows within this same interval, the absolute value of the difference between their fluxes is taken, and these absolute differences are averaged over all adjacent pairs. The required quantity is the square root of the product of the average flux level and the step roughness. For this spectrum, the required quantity 13.9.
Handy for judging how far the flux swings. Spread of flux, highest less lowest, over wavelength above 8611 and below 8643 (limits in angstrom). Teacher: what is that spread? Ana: 19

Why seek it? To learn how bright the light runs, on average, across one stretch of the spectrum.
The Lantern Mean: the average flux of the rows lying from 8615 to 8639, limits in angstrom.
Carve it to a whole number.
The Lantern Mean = 51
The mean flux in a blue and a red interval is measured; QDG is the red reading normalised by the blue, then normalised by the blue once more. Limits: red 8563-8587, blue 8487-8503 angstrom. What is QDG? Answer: 0.022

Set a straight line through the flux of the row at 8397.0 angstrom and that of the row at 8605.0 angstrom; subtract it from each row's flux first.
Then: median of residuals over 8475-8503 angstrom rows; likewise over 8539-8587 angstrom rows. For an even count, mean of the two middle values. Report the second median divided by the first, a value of -2.0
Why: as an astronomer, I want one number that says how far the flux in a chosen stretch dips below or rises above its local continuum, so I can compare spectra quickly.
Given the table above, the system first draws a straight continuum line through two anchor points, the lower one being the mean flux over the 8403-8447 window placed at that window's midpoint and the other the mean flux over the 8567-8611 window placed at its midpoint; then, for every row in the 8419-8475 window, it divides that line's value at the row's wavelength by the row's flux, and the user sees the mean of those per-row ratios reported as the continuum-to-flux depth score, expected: 1.02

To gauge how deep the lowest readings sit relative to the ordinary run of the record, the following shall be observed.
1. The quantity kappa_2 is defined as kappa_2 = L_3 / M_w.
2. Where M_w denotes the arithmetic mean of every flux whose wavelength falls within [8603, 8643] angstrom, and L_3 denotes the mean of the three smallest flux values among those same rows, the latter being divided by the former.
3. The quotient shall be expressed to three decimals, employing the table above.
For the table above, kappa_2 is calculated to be 0.864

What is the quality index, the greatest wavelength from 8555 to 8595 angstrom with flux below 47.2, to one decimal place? 8593.0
